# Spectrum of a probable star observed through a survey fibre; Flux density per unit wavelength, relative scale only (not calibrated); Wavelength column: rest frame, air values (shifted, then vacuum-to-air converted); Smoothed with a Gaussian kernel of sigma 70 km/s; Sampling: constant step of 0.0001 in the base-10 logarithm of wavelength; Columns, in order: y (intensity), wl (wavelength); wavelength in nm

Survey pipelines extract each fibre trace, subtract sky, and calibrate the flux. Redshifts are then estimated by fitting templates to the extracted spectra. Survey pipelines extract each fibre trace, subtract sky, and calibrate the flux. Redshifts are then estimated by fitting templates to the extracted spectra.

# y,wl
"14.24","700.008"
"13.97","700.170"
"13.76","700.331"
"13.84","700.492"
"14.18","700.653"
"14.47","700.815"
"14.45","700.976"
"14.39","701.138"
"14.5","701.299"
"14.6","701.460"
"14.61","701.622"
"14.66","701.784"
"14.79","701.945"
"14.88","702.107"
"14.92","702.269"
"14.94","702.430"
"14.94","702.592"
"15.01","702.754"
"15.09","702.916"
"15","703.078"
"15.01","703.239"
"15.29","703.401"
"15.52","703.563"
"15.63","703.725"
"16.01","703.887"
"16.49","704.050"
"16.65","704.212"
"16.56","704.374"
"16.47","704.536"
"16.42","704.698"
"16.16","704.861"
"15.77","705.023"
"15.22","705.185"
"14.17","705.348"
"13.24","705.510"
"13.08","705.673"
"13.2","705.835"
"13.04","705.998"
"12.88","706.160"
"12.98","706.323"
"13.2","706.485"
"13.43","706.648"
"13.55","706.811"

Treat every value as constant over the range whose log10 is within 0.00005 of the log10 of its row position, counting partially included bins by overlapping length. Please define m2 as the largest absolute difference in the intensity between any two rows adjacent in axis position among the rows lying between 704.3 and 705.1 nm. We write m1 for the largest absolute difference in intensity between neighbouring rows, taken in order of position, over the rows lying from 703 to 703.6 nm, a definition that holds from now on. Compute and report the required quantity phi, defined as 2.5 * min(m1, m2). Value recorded 0.70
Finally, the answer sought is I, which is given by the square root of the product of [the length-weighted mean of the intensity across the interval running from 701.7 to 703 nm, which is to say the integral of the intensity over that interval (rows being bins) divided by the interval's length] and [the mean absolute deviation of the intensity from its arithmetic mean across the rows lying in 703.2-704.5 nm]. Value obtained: 2.8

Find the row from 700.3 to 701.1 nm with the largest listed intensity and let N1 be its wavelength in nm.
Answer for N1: 700.815 nm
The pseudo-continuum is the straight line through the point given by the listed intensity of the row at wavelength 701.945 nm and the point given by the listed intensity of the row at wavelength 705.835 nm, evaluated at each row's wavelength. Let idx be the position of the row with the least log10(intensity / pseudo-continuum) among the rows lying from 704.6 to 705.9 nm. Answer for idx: 705.673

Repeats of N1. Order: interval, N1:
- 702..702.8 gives 702.754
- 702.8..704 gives 703.887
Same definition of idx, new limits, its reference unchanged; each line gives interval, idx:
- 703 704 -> 703.078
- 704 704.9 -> 704.050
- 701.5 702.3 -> 701.622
